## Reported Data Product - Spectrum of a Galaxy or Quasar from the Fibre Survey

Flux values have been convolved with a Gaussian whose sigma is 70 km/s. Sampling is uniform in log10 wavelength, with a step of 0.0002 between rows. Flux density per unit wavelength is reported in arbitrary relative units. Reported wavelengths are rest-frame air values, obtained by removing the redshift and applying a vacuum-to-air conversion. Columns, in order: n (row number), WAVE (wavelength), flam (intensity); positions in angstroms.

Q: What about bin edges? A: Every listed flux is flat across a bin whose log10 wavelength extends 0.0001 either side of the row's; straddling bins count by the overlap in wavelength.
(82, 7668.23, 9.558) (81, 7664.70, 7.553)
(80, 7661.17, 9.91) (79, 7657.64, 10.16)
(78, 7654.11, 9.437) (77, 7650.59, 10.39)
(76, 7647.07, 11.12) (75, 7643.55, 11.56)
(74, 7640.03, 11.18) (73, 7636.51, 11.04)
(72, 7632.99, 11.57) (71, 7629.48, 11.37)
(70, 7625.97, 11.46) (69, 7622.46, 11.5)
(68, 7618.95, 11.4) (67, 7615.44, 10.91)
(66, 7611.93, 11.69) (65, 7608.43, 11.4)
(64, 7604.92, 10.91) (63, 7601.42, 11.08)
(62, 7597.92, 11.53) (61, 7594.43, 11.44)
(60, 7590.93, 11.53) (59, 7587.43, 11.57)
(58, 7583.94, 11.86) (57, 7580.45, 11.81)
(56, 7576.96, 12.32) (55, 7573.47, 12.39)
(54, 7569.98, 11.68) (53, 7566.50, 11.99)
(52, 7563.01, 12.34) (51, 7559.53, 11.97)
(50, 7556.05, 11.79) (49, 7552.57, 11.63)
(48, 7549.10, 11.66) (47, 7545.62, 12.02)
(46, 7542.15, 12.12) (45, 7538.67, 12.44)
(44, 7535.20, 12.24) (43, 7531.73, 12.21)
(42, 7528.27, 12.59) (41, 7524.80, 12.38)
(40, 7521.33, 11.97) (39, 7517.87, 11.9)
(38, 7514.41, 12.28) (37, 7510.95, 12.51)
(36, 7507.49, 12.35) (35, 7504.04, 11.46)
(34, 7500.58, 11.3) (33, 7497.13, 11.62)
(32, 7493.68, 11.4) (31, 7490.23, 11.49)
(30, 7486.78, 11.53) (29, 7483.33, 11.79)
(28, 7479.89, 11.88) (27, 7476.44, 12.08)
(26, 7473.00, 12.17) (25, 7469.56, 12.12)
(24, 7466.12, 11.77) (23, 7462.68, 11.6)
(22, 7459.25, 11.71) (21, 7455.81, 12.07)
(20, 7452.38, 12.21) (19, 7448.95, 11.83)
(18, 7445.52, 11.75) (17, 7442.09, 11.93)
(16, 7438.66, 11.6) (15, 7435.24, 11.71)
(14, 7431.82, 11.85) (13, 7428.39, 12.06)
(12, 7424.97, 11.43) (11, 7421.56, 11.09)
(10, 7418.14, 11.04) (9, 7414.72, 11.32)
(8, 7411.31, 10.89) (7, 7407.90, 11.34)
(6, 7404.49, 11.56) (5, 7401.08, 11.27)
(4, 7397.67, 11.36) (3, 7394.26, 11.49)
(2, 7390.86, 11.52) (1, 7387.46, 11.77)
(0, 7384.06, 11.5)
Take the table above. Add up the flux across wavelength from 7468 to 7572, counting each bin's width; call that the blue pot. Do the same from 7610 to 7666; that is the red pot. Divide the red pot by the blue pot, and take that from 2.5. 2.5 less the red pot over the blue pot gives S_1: 2.0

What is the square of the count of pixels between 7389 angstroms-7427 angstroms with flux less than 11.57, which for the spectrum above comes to 121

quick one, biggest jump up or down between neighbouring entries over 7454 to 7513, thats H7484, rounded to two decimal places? 0.89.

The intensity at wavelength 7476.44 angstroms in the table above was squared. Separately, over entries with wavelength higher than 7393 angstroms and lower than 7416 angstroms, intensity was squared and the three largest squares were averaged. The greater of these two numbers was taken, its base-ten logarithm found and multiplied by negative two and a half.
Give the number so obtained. -5.41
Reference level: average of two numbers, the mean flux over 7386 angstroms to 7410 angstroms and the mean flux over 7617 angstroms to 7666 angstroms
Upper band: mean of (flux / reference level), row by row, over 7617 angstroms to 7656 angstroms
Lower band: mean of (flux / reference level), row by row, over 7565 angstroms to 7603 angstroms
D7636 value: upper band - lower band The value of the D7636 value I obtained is -0.06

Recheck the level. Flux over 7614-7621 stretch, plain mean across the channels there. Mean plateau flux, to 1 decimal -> 11.2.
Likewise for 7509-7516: 12.4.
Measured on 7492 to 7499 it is 11.5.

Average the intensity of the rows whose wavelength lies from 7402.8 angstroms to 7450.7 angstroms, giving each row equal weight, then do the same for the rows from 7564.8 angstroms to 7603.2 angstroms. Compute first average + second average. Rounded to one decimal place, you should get 23.3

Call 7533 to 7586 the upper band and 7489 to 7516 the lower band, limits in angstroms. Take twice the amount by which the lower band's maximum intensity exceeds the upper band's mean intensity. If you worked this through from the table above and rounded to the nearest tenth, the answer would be 1.0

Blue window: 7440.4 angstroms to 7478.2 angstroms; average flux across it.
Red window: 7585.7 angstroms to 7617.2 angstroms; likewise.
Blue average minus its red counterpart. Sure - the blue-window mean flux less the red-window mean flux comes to 0.59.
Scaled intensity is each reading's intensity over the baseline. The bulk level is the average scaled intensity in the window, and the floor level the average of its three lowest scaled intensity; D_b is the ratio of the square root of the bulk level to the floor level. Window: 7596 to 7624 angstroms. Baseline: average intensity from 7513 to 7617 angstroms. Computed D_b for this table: 1.06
